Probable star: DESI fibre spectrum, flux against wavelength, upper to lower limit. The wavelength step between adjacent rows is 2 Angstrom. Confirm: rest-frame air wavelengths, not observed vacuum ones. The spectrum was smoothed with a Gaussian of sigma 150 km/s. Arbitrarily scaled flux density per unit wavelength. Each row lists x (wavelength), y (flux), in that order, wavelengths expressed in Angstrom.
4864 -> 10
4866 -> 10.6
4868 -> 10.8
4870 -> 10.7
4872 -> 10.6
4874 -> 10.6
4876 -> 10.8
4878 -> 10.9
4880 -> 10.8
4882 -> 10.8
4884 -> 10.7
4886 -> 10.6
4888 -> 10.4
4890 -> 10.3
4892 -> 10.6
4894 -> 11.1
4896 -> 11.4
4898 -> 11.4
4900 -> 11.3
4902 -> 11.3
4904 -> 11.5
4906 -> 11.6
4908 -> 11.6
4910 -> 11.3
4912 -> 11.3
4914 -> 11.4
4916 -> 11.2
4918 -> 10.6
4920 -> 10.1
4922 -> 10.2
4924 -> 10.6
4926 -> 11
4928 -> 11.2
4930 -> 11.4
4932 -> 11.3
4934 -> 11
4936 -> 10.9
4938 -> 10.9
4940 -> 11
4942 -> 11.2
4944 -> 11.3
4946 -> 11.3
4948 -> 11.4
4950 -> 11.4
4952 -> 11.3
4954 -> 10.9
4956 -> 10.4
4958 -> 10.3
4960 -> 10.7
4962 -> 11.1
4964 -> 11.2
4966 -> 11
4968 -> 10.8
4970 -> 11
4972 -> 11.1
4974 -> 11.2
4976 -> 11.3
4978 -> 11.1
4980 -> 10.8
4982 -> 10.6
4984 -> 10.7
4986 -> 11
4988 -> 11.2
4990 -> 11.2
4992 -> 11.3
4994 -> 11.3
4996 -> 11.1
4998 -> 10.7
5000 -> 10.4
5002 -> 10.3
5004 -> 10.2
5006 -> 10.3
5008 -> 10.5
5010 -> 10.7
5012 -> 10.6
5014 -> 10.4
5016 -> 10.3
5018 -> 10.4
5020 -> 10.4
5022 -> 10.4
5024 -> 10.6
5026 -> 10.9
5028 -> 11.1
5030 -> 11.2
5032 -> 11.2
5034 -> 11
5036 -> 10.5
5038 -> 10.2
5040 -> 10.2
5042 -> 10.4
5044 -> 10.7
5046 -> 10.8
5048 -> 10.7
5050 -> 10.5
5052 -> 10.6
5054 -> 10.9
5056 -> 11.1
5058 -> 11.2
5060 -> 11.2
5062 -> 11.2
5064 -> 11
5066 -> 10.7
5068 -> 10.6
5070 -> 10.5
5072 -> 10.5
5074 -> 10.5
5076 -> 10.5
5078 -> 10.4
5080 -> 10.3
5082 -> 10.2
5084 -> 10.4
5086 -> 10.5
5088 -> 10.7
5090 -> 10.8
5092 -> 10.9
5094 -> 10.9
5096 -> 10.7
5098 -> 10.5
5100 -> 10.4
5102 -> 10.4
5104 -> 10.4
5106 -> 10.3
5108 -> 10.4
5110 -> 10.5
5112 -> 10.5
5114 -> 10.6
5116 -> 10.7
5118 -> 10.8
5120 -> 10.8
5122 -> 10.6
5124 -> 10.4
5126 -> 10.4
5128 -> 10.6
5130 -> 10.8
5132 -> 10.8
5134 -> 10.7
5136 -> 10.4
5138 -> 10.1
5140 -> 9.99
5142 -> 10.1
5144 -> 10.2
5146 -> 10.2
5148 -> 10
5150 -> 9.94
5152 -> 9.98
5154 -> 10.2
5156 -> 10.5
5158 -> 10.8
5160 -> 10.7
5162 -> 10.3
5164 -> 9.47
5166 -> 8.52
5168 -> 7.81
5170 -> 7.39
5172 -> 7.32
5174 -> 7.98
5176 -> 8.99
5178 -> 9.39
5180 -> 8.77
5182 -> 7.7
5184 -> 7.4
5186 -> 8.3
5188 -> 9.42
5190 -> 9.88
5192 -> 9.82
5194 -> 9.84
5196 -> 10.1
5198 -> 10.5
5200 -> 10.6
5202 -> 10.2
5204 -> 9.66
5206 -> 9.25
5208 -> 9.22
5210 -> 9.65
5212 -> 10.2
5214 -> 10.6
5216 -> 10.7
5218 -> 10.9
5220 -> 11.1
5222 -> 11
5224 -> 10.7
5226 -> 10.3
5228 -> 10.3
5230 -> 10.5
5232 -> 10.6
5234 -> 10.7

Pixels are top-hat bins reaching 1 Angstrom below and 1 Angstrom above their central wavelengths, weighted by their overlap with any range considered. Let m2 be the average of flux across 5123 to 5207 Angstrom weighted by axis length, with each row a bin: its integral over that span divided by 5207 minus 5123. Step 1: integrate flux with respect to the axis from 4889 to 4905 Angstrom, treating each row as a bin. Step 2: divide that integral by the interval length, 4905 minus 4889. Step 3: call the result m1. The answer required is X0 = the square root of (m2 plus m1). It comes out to 4.56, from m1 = 11.1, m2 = 9.7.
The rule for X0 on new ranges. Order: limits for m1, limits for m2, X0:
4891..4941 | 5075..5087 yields 4.63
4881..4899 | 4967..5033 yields 4.65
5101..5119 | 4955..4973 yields 4.62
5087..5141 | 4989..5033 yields 4.61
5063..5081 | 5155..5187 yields 4.40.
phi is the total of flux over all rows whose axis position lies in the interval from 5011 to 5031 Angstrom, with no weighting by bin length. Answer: 106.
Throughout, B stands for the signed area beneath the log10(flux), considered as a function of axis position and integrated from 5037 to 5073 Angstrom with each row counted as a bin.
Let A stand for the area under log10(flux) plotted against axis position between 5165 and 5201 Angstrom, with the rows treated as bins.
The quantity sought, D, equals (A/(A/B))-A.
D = 3.1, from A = 34.0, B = 37.1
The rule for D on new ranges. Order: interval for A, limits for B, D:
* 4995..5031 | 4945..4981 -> 0.6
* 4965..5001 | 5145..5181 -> -2.6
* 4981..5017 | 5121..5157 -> -0.6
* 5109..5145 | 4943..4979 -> 0.8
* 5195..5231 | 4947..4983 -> 1.0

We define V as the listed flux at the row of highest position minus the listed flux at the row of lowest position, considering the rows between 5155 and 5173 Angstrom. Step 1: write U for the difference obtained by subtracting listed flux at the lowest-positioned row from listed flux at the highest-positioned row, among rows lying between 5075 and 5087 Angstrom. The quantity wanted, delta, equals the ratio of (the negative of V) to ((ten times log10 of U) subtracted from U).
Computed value 0.00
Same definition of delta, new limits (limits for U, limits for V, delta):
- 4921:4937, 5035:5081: 0.09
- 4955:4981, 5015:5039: 0.02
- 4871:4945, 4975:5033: 0.04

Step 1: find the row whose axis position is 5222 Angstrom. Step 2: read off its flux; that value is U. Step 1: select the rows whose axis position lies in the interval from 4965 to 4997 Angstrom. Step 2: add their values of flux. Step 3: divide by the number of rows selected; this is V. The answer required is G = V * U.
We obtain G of 121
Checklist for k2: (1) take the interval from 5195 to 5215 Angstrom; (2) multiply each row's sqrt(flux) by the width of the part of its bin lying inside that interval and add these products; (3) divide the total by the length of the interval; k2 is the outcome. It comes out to 3.16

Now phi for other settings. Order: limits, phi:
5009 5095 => 459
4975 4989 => 77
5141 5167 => 131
